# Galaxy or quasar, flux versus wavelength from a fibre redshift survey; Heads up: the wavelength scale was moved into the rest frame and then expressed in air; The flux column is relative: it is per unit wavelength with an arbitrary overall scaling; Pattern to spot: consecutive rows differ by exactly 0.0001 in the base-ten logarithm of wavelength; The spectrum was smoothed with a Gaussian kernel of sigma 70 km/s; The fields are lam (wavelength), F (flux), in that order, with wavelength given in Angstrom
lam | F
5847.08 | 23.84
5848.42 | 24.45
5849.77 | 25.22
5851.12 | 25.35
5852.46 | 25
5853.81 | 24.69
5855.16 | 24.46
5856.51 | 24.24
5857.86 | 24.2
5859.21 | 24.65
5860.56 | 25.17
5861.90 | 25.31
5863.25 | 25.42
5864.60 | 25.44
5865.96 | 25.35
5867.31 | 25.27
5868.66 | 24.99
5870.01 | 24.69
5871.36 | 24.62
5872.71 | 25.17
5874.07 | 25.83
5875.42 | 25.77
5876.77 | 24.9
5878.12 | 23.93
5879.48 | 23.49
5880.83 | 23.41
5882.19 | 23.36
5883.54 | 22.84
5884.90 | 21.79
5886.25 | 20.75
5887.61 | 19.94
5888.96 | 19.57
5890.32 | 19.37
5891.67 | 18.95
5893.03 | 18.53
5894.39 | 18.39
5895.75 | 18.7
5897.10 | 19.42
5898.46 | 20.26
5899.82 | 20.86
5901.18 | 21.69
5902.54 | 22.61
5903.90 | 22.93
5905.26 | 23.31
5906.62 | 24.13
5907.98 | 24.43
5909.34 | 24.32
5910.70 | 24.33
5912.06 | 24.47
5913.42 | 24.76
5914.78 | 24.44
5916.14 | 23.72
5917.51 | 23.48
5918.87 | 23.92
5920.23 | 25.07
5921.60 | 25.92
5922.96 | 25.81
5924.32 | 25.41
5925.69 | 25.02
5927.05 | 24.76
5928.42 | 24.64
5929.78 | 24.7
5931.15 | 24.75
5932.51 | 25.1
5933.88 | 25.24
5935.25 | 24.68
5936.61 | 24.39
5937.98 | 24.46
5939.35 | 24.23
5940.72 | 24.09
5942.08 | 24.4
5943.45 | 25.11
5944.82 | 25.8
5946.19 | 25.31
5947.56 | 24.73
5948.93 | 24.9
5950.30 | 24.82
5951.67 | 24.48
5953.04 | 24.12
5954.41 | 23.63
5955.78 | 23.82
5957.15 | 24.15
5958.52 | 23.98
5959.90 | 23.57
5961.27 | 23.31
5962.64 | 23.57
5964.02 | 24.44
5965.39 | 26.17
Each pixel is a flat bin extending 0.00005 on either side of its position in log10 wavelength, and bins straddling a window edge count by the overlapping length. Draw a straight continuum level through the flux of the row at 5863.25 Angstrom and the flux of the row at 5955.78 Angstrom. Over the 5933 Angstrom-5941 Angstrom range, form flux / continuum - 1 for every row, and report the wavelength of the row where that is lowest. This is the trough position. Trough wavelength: 5940.72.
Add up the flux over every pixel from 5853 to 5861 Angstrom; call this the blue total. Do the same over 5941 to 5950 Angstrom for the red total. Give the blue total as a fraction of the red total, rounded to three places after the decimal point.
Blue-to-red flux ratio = 0.981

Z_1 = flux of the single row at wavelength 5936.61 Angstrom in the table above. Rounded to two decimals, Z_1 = 24.39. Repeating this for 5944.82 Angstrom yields 25.80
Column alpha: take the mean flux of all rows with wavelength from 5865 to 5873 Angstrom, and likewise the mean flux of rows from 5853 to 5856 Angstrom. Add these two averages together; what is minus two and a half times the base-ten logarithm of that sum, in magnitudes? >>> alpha -4.24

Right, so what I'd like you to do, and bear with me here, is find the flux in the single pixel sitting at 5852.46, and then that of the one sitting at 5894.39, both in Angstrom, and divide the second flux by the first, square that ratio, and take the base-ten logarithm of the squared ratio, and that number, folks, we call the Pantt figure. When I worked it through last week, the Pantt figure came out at -0.27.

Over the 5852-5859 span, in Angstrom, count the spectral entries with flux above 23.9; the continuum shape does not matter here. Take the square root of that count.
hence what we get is 2.24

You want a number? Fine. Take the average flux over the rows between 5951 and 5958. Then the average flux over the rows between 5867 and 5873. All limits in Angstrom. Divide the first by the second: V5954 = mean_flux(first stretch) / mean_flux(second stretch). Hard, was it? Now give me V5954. 0.96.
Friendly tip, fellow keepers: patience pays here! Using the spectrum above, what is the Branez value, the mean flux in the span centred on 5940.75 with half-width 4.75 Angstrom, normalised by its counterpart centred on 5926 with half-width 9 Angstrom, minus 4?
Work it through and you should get -3.01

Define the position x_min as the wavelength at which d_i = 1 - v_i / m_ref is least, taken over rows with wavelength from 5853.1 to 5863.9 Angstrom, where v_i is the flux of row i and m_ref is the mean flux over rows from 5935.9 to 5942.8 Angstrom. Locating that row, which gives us 5863.25 Angstrom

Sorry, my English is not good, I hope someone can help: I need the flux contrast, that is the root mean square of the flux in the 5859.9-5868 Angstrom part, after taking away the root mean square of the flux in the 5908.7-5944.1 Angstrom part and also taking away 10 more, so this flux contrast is -9.3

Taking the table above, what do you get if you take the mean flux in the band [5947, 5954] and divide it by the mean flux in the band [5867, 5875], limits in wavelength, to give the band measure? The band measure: 0.98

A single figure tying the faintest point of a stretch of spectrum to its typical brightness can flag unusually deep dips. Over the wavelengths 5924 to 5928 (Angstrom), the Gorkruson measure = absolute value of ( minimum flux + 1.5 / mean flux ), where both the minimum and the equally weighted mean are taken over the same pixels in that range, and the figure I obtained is 24.8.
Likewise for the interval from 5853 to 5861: 24.3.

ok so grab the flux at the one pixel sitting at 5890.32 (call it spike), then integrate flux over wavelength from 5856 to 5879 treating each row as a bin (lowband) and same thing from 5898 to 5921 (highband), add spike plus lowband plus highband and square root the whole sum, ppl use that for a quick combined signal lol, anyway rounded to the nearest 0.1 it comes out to 33.7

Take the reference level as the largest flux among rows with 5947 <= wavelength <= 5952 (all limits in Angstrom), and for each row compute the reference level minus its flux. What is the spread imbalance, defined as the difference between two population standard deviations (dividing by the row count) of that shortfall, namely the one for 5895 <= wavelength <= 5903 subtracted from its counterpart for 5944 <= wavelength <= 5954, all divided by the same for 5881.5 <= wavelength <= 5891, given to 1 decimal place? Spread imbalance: -0.5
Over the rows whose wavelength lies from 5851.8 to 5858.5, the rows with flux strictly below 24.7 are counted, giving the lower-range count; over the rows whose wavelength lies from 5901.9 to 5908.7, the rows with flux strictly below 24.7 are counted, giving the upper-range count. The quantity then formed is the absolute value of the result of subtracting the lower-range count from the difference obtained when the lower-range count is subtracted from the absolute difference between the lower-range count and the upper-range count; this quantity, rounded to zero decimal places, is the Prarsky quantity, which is 7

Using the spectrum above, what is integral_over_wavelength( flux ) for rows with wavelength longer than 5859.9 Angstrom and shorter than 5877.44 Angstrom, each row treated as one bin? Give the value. 443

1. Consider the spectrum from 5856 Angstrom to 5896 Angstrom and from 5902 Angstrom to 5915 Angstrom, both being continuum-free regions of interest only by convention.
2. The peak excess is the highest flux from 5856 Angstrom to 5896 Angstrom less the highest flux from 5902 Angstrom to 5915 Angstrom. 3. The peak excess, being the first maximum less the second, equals 1.1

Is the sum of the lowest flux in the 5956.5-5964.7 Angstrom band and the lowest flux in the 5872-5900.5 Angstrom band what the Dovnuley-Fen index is 41.7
